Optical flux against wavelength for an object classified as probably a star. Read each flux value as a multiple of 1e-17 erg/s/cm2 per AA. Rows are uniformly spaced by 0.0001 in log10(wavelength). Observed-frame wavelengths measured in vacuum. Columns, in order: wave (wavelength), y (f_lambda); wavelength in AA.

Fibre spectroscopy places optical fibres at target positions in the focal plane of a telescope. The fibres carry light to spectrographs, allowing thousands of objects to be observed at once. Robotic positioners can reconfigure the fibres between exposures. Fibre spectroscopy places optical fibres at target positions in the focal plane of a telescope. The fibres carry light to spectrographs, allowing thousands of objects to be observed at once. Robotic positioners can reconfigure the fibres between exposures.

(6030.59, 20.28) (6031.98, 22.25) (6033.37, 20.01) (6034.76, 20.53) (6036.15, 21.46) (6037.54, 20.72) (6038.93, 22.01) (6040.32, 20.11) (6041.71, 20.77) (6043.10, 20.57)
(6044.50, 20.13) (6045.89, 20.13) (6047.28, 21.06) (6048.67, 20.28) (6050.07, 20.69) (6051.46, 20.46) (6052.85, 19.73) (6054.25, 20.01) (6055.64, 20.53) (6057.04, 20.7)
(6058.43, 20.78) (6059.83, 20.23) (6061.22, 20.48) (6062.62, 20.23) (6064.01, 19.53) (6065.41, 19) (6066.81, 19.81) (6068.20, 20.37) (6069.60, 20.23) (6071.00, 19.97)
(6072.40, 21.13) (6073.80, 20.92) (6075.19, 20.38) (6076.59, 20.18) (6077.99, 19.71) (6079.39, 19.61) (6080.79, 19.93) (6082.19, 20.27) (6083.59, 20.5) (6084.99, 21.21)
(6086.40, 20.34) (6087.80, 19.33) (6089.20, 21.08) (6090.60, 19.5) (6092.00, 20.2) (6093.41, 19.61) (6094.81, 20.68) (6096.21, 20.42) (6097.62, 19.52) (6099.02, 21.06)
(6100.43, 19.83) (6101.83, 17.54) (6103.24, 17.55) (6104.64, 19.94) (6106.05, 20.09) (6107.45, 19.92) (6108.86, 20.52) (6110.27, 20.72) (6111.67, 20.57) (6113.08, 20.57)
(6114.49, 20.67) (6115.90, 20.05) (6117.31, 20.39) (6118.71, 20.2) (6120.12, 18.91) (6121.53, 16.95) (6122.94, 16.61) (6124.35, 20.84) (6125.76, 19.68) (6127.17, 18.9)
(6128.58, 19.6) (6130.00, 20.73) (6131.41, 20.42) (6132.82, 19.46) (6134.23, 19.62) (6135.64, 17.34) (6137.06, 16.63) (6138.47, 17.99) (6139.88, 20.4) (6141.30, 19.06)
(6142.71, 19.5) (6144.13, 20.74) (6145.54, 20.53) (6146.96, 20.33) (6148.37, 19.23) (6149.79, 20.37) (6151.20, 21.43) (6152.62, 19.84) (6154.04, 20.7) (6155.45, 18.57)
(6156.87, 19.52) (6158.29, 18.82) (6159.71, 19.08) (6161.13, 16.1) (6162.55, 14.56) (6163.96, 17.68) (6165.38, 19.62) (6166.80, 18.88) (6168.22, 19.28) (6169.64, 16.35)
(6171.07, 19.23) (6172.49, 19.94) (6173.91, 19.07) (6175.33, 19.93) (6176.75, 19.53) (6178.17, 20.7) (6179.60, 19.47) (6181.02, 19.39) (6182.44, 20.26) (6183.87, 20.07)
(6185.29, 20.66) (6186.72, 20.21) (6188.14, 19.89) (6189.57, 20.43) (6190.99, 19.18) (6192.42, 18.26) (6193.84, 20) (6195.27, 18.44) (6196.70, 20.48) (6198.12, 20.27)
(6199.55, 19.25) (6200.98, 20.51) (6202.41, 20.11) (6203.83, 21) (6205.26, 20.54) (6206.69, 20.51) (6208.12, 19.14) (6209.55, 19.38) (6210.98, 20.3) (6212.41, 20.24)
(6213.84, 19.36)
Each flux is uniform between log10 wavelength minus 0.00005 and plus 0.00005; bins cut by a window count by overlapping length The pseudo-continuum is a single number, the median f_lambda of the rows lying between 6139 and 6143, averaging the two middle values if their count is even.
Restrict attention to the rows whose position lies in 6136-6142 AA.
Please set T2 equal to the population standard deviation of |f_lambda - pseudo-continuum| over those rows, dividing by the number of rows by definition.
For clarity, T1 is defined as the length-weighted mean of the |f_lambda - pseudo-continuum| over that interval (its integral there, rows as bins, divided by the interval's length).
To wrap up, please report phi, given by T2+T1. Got 2.4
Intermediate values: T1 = 1.47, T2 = 0.91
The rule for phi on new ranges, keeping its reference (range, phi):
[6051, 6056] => 1.0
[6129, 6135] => 1.1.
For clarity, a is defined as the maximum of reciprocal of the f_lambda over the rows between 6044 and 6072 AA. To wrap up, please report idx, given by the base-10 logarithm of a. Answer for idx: -1.28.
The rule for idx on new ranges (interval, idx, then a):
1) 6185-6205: -1.26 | 0.055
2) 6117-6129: -1.22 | 0.060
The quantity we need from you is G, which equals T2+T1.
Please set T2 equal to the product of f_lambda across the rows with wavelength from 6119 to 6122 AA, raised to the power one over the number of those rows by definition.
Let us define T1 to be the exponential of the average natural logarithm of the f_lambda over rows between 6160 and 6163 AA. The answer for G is 33.2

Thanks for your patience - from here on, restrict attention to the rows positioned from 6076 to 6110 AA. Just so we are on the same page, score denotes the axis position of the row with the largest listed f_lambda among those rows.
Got 6084.99 AA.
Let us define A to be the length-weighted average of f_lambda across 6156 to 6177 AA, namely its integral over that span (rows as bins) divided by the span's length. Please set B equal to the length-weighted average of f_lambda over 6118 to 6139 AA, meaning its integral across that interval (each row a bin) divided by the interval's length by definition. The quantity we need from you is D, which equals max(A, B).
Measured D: 18.9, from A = 18.5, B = 18.9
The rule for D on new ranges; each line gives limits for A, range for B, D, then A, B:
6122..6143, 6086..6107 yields 19.8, 19.1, 19.8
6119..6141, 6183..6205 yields 19.9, 19.0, 19.9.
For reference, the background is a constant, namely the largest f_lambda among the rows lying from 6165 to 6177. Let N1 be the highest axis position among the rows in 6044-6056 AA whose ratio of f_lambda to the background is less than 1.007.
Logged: 6054.25 AA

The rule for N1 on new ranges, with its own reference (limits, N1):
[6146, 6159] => 6158.29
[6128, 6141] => 6138.47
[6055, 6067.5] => 6066.81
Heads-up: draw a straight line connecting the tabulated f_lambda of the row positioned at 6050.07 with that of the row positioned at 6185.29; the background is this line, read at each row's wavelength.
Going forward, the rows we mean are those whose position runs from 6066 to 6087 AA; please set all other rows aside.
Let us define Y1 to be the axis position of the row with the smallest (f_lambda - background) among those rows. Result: 6079.39 AA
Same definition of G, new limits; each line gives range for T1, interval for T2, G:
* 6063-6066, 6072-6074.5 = 40.3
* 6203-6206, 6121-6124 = 37.5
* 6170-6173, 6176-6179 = 39.7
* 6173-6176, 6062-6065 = 39.4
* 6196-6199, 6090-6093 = 40.2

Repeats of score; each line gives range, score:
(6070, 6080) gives 6072.40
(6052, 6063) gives 6058.43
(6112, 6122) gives 6114.49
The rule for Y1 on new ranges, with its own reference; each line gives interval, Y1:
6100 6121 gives 6101.83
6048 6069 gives 6065.41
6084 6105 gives 6101.83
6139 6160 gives 6155.45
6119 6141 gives 6122.94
